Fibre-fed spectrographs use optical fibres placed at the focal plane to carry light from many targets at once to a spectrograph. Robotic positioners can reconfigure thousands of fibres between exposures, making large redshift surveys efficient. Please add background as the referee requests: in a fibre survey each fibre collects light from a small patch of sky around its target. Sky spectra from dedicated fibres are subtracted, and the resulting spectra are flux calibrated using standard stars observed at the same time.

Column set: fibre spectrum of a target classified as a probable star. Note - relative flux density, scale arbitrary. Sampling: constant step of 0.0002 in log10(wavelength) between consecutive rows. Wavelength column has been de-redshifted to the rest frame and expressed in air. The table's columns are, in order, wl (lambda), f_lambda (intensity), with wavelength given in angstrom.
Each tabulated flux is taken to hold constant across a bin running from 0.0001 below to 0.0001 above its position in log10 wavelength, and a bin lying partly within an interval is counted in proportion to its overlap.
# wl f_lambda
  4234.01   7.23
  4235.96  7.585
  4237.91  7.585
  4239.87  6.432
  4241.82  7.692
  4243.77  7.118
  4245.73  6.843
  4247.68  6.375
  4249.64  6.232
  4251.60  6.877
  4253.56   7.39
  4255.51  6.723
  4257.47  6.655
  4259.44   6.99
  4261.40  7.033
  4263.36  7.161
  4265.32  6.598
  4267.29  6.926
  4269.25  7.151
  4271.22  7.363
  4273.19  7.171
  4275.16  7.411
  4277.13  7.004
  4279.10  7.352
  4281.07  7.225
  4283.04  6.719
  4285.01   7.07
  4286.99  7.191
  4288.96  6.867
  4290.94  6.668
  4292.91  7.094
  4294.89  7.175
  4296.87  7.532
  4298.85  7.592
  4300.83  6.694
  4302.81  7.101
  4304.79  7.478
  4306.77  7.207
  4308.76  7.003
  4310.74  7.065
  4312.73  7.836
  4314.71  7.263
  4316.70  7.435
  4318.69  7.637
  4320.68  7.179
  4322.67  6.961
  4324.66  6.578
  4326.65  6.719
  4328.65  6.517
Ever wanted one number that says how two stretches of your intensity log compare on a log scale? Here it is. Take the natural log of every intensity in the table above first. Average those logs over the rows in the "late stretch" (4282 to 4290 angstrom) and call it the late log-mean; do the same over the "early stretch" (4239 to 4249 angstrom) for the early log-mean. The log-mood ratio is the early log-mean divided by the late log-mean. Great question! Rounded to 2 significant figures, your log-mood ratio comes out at 0.99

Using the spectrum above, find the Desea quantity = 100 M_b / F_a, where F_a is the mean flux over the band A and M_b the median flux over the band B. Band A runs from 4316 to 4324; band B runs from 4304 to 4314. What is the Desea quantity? 99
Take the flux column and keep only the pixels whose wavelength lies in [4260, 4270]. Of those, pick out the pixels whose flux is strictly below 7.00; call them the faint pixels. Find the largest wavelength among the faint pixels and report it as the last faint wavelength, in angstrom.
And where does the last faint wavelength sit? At 4267.29 angstrom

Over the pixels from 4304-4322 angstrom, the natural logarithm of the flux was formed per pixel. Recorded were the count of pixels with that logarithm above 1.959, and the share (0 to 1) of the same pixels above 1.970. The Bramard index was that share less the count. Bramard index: -6.2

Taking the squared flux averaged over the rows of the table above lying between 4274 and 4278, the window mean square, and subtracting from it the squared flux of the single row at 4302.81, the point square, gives 1.6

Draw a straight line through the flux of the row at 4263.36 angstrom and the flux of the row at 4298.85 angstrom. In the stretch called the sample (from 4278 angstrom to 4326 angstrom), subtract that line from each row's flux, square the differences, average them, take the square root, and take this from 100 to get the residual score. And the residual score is 99.4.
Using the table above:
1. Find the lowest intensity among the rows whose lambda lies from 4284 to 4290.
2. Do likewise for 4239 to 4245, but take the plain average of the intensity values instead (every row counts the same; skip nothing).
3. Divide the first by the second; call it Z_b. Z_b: 0.97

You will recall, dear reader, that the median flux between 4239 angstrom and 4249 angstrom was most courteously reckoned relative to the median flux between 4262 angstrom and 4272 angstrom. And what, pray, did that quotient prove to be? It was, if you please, 0.957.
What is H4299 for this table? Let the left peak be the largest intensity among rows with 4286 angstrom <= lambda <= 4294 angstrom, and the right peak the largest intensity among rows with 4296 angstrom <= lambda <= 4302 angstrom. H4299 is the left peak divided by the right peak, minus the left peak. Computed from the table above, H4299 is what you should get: -6.24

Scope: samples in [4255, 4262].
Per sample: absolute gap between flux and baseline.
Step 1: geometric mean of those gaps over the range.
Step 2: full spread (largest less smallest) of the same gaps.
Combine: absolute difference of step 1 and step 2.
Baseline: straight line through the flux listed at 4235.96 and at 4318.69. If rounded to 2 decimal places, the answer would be 0.36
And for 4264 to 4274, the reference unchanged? 0.26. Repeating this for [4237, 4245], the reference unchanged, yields 1.06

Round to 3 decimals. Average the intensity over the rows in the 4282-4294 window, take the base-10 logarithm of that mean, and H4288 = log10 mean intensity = 0.841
